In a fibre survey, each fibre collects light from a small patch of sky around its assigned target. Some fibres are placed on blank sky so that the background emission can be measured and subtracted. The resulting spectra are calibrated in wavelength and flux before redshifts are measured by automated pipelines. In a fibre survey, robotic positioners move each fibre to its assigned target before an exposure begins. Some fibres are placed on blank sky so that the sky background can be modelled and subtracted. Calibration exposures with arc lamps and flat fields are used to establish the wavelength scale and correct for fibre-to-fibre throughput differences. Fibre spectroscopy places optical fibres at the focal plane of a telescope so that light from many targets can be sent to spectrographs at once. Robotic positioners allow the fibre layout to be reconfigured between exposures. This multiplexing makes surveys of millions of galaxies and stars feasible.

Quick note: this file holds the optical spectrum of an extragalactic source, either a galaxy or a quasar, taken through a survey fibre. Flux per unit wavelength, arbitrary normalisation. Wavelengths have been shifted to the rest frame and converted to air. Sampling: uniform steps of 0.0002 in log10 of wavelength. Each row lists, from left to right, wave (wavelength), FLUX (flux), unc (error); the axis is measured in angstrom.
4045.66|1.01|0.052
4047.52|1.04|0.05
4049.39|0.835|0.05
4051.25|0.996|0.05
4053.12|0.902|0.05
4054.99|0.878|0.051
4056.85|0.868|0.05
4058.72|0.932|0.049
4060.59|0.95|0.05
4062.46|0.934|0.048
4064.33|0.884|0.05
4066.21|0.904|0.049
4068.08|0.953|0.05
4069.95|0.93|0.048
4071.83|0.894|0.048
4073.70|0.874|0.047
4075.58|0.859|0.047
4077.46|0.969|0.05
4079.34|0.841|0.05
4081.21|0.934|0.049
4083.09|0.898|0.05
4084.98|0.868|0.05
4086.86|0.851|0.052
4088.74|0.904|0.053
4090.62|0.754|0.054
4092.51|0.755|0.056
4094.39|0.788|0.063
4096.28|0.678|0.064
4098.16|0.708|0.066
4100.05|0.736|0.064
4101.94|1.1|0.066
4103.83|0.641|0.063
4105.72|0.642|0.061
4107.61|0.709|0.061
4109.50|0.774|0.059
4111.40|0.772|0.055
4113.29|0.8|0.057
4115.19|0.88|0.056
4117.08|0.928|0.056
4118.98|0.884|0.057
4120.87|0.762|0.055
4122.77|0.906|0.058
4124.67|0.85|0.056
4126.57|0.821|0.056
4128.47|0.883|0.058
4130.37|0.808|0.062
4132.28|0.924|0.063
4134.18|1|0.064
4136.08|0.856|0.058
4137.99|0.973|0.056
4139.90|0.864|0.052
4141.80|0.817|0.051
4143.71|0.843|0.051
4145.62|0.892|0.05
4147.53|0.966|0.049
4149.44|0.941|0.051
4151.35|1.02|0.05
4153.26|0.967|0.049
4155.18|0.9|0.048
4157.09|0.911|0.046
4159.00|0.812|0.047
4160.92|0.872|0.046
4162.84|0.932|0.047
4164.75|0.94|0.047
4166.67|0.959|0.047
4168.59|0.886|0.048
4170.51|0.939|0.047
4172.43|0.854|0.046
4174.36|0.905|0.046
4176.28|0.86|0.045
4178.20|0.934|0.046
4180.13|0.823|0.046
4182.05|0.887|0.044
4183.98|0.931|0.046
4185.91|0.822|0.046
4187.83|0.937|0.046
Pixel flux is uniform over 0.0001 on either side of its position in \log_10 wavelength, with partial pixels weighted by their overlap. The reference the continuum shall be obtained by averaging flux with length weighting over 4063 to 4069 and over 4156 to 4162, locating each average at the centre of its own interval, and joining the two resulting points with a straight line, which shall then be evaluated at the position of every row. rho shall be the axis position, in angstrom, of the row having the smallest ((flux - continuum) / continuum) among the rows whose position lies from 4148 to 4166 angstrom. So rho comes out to 4159.00 angstrom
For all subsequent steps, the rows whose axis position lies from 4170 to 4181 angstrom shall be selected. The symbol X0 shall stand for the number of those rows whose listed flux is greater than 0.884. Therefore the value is 3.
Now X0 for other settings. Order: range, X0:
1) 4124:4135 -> 2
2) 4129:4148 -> 5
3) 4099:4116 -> 1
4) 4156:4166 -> 3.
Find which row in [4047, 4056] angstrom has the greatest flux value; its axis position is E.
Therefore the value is 4047.52 angstrom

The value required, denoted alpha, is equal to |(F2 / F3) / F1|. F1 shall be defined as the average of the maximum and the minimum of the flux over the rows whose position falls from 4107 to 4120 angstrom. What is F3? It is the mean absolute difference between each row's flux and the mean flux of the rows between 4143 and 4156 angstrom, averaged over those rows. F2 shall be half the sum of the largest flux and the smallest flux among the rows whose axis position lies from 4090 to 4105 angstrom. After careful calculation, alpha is 23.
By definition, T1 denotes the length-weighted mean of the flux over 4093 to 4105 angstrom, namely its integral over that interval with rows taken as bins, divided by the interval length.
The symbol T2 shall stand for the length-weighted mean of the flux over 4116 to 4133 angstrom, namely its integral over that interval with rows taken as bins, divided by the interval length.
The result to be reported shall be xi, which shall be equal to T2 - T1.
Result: 0.09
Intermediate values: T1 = 0.772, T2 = 0.86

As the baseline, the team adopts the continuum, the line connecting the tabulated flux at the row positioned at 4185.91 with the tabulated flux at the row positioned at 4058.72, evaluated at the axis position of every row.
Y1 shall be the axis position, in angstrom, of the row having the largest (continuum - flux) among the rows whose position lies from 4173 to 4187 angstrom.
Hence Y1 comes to 4180.13 angstrom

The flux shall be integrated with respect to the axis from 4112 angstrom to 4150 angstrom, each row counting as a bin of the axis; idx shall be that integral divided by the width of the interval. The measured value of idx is 0.878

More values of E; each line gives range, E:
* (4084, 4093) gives 4088.74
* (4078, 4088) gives 4081.21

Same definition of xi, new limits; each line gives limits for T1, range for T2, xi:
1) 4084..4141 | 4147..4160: 0.10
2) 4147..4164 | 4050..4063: 0.00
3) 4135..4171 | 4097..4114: -0.15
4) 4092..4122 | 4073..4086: 0.11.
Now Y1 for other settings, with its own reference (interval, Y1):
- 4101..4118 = 4103.83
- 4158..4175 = 4159.00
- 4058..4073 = 4064.33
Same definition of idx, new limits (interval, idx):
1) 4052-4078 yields 0.909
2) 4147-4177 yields 0.916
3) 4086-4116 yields 0.780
